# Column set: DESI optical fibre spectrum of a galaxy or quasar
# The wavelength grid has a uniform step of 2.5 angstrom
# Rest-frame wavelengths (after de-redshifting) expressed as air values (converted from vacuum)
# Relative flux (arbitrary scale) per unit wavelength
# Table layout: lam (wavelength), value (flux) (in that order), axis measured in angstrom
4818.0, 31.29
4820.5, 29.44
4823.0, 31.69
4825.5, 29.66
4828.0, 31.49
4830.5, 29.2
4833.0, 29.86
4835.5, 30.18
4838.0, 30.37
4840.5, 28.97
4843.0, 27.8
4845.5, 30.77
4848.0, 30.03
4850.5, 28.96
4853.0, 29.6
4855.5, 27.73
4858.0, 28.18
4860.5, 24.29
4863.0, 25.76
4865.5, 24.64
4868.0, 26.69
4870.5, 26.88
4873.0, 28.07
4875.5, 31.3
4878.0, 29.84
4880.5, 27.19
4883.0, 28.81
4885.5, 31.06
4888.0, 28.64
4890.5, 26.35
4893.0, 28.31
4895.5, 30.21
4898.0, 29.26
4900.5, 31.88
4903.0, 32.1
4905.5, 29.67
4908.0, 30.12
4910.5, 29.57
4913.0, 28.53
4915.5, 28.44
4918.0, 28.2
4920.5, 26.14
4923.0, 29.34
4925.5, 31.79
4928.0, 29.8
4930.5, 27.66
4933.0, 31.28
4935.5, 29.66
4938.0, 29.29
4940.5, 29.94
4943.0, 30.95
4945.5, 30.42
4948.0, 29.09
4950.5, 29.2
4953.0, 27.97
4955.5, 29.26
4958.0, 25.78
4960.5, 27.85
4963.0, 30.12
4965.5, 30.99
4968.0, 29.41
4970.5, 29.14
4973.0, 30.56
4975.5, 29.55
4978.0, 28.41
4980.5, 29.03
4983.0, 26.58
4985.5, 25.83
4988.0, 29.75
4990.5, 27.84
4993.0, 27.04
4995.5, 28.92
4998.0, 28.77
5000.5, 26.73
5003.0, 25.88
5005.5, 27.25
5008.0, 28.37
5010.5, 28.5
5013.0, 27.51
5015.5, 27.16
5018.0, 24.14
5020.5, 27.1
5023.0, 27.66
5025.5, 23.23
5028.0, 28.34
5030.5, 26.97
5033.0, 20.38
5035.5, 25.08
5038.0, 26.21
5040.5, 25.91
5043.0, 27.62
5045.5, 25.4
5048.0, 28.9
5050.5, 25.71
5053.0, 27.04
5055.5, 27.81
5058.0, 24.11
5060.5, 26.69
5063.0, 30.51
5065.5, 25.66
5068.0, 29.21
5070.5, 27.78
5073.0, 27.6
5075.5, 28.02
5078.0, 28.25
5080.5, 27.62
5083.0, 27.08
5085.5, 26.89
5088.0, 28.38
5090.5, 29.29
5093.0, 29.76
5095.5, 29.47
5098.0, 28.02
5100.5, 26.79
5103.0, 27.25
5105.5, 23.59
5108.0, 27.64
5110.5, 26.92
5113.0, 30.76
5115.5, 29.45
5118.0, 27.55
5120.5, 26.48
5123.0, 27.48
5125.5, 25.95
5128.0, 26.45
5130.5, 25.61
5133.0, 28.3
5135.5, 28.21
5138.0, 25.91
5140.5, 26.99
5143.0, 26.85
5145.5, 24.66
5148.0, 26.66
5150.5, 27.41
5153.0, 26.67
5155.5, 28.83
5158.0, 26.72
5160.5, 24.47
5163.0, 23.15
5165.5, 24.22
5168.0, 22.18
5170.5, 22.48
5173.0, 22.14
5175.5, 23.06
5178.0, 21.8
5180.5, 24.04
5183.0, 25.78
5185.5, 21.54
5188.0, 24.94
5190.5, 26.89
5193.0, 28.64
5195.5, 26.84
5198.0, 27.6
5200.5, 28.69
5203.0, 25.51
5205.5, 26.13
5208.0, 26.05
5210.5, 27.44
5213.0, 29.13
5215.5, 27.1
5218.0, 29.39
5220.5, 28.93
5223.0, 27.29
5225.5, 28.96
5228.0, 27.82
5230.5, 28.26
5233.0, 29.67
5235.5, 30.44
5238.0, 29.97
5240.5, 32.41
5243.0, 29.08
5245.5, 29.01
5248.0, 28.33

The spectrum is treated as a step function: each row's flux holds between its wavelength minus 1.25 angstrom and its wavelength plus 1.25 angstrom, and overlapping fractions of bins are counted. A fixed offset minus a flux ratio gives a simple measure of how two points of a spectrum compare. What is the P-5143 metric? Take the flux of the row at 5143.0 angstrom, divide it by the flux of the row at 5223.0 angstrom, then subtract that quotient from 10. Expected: 9.02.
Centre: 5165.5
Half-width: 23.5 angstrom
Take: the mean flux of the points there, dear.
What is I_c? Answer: 24.6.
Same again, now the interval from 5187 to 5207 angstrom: 26.9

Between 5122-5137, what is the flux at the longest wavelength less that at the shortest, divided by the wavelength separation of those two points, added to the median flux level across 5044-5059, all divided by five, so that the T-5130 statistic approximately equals 5.3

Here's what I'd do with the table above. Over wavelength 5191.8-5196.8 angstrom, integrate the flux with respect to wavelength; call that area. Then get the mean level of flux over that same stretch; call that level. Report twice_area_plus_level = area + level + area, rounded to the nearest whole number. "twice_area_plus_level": 305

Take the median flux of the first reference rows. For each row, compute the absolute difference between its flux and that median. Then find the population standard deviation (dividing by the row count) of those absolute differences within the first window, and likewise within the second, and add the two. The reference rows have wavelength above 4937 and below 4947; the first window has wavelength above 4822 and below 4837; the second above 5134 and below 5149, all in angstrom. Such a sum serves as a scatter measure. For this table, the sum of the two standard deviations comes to 1.6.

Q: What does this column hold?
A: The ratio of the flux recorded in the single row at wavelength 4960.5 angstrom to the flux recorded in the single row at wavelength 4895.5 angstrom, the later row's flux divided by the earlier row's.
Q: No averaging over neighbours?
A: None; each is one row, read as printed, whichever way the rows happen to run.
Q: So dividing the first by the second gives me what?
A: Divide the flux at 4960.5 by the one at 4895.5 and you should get 0.92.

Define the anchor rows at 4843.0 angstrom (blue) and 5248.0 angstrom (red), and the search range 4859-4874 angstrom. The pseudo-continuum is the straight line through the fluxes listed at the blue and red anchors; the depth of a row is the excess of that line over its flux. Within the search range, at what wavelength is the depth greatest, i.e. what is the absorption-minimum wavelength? 4860.5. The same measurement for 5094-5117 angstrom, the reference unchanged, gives 5105.5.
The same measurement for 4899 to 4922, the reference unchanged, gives 4920.5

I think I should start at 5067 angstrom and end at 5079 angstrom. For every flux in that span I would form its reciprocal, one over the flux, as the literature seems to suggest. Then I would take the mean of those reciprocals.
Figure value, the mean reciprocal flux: 0.0355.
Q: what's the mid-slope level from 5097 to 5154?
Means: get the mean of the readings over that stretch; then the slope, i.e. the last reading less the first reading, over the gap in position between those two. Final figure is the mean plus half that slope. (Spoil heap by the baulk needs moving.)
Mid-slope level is 27.0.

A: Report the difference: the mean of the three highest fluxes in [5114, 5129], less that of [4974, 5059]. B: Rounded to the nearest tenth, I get -1.3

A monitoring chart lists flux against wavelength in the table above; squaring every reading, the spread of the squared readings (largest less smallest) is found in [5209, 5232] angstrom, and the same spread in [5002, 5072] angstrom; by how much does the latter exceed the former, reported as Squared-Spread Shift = 386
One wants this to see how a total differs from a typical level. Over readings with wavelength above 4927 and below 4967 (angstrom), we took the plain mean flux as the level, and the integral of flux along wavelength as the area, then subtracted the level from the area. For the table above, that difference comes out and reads 1144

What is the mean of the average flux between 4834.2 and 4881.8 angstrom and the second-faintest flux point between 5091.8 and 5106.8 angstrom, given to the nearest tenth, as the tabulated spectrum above 27.5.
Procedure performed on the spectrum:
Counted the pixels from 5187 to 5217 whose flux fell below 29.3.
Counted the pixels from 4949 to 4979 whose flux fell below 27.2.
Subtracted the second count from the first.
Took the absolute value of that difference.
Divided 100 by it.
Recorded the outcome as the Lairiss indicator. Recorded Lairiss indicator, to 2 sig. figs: 9.1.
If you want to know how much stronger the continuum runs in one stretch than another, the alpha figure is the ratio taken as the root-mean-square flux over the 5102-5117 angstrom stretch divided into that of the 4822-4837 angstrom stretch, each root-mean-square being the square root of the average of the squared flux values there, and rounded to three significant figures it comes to 1.10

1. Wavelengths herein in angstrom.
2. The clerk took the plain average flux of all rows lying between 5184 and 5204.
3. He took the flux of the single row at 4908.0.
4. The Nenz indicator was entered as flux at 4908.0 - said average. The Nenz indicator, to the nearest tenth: 3.8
